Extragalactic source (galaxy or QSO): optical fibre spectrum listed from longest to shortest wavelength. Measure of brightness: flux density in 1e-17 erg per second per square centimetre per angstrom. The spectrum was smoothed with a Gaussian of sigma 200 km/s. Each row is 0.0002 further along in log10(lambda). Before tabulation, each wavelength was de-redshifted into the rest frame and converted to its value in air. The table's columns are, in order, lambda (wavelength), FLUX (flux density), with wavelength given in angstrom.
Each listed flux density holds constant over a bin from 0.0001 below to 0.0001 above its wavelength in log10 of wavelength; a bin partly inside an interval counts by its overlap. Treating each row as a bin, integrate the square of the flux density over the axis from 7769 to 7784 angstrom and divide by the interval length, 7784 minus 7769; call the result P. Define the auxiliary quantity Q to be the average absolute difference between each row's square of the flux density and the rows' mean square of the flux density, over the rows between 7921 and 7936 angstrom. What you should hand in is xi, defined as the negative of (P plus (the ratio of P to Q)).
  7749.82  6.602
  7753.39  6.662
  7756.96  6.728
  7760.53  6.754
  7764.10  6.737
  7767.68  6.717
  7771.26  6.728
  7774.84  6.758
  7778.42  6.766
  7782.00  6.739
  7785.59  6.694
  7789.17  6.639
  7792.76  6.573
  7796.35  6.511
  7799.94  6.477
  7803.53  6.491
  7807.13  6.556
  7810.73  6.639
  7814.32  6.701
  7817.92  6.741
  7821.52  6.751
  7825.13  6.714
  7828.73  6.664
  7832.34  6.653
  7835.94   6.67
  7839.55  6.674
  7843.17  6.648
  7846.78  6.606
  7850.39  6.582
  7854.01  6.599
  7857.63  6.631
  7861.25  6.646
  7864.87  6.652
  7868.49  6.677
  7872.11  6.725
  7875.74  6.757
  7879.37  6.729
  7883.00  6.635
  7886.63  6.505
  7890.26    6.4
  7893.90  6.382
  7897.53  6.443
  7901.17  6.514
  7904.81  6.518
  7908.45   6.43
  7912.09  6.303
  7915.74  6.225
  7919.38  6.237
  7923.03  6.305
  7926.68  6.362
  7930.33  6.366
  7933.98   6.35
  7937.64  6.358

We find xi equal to -222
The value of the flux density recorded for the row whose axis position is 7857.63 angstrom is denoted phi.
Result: 6.631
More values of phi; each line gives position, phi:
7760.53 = 6.754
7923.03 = 6.305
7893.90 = 6.382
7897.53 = 6.443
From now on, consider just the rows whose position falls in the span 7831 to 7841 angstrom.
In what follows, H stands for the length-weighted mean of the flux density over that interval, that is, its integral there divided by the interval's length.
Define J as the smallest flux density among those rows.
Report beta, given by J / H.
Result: 0.997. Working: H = 6.67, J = 6.653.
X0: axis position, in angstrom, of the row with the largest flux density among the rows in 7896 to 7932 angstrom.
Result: 7904.81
